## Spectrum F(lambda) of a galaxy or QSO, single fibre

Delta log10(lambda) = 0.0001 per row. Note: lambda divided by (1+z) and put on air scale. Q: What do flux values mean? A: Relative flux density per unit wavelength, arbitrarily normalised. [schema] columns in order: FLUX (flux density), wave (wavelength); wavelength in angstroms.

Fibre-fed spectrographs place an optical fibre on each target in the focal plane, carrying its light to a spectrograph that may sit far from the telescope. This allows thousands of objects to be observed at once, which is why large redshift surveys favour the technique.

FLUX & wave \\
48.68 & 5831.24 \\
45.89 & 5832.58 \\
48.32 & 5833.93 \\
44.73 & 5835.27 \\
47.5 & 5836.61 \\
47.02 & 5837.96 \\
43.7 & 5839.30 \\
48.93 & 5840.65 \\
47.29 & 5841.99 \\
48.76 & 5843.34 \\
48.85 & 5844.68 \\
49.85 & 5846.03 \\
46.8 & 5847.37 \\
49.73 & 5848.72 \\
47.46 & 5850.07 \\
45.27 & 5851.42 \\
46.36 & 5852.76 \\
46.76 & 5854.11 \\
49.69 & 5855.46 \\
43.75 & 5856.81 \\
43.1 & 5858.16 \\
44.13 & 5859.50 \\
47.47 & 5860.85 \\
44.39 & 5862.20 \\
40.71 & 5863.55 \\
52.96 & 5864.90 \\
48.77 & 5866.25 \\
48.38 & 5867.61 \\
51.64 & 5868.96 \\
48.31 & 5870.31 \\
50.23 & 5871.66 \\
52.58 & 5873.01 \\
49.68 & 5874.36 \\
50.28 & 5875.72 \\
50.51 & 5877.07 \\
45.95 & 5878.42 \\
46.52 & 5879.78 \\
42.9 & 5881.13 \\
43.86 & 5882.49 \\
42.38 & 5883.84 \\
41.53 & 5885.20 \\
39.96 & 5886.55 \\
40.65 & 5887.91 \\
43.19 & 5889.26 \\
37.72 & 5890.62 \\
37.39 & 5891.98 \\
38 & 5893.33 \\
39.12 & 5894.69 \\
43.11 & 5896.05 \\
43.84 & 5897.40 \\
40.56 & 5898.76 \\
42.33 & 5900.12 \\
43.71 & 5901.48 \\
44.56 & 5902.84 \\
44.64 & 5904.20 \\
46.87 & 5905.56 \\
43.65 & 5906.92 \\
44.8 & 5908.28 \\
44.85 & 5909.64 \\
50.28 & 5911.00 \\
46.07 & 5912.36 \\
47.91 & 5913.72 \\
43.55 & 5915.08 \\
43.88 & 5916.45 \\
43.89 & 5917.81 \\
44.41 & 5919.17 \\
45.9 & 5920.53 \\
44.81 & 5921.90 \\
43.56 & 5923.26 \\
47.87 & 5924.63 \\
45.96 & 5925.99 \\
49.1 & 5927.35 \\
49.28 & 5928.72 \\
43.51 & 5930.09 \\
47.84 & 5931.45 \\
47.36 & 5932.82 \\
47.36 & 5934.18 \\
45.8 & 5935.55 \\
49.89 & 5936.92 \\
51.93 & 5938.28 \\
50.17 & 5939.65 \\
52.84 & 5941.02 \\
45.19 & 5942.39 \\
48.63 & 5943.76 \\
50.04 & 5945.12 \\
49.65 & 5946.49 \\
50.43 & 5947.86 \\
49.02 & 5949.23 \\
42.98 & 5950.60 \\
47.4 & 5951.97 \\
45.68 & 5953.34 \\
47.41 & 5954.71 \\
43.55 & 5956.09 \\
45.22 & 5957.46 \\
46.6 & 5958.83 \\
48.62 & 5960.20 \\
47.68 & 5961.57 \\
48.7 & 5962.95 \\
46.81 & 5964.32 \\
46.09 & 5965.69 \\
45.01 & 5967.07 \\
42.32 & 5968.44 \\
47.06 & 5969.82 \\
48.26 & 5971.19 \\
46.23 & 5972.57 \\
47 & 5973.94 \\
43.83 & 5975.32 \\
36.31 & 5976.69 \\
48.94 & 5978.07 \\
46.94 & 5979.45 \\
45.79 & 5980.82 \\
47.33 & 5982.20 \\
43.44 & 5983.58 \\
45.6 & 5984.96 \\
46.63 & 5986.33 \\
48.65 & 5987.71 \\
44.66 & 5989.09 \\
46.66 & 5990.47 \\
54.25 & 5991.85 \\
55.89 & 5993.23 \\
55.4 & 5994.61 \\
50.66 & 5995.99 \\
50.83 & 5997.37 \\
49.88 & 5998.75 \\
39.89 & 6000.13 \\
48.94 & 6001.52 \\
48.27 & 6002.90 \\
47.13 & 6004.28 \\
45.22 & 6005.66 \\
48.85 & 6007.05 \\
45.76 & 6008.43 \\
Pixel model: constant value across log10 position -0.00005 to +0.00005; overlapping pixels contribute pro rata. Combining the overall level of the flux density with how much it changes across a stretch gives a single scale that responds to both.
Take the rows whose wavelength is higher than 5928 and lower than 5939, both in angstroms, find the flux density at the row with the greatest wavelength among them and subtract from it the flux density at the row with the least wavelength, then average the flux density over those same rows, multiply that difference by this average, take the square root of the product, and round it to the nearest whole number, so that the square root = 11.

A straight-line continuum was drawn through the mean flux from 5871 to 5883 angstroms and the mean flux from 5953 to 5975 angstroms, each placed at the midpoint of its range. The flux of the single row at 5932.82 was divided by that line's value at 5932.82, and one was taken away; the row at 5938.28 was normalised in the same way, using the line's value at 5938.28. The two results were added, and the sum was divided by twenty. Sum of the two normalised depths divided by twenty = 0.006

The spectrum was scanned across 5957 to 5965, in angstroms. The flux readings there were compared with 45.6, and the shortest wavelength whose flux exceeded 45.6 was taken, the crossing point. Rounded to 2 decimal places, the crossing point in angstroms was 5958.83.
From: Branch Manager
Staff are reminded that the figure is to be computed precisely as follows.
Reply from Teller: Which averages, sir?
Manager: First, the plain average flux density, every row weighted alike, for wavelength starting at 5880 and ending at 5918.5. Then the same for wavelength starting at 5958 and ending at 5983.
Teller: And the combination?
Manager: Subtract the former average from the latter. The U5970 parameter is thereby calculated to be 3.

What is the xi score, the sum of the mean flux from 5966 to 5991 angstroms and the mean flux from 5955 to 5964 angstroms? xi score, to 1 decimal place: 92.3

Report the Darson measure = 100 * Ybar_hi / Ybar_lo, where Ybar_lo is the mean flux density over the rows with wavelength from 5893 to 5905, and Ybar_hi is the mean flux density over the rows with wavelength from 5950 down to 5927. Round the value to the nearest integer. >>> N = 115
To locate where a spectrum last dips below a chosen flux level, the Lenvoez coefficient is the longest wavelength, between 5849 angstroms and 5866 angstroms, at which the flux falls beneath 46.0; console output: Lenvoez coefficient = 5863.55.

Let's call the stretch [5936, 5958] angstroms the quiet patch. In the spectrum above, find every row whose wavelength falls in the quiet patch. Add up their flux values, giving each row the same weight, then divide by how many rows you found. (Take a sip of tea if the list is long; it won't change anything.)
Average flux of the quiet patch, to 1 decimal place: 48.1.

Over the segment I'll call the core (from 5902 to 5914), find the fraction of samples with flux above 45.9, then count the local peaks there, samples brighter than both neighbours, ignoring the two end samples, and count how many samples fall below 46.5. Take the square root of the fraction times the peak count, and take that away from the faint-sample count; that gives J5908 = 5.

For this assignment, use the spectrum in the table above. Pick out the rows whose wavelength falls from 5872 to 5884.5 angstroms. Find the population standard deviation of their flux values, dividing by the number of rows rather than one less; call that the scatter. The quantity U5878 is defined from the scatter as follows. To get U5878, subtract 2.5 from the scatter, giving 1.0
